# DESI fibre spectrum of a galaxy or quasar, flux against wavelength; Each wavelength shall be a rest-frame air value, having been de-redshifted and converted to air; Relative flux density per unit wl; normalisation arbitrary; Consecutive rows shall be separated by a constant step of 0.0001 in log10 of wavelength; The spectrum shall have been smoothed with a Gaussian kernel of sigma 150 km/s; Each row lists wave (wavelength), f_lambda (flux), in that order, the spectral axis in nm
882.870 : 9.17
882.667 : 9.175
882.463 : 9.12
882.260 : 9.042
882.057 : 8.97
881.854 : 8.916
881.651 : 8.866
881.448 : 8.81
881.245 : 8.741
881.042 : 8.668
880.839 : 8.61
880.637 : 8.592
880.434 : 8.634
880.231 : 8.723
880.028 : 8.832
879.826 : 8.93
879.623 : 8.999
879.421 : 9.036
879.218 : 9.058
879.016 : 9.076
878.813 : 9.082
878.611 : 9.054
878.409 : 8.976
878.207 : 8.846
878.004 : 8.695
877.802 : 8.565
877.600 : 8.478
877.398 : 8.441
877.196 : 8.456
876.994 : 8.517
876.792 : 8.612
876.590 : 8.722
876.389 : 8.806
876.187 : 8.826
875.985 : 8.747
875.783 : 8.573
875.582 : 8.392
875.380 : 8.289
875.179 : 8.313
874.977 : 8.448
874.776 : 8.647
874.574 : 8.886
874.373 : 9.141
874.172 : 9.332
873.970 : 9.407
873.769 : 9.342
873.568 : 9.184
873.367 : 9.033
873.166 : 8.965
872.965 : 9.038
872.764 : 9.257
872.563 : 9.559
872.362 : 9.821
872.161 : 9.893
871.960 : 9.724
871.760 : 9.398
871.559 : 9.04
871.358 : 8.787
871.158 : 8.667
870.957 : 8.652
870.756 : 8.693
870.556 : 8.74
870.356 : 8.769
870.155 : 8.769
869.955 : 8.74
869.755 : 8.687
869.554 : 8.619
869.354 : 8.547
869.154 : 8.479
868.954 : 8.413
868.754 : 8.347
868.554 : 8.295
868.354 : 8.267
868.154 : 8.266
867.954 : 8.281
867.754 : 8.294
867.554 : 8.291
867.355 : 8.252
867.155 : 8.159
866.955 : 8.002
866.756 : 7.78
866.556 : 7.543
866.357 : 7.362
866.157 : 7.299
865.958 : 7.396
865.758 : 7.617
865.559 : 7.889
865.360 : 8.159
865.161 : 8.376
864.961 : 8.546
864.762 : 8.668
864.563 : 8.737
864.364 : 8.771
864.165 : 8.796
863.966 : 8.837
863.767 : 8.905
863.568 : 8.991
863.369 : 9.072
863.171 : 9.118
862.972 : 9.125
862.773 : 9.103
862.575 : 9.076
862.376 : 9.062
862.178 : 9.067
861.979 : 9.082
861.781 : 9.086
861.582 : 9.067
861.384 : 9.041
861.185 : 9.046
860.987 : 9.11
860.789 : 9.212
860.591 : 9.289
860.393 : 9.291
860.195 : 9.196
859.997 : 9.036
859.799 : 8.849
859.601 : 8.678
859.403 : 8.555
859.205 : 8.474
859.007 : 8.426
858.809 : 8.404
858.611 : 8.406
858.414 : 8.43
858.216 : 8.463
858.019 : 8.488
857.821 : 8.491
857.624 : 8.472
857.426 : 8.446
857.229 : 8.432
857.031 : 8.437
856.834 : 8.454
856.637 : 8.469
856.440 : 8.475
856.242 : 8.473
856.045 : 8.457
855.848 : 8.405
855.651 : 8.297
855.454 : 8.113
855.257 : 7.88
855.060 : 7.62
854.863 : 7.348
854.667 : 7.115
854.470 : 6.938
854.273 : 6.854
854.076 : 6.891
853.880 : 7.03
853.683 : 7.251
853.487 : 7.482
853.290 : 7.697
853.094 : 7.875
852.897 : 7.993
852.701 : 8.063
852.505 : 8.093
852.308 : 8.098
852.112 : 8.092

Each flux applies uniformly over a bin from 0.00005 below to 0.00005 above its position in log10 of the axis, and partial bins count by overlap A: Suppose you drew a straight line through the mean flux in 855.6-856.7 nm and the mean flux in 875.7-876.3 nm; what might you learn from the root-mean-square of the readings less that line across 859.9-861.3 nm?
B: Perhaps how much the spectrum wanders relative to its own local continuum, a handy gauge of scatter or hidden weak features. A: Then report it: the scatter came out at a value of 0.68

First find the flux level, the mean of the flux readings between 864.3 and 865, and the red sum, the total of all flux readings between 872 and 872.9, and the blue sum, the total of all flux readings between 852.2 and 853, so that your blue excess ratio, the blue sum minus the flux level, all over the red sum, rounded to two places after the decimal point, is 0.61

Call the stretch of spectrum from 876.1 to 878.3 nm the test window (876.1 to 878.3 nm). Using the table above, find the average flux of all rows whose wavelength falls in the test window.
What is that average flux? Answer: 8.63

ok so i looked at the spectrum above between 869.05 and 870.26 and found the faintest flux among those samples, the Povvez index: 8.479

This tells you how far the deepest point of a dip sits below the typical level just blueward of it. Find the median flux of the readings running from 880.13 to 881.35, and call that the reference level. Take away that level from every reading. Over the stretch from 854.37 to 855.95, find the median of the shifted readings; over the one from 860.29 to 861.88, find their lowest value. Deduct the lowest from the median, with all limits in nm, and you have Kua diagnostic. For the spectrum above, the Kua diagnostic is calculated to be -1.3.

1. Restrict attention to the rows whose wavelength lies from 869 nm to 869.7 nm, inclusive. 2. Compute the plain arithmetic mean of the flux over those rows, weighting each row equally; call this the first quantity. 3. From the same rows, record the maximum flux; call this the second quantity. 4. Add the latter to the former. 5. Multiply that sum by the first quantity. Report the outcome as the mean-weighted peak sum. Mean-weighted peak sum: 147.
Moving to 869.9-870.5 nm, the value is 154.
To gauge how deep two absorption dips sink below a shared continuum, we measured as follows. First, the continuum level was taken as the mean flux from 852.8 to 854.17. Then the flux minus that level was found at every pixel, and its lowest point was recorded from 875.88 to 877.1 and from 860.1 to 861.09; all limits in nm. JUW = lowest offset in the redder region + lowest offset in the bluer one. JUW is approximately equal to 2.7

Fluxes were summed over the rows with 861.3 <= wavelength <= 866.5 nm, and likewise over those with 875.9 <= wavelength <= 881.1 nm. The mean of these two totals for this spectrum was 226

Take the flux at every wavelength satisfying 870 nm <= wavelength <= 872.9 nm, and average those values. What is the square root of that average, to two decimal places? 3.02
